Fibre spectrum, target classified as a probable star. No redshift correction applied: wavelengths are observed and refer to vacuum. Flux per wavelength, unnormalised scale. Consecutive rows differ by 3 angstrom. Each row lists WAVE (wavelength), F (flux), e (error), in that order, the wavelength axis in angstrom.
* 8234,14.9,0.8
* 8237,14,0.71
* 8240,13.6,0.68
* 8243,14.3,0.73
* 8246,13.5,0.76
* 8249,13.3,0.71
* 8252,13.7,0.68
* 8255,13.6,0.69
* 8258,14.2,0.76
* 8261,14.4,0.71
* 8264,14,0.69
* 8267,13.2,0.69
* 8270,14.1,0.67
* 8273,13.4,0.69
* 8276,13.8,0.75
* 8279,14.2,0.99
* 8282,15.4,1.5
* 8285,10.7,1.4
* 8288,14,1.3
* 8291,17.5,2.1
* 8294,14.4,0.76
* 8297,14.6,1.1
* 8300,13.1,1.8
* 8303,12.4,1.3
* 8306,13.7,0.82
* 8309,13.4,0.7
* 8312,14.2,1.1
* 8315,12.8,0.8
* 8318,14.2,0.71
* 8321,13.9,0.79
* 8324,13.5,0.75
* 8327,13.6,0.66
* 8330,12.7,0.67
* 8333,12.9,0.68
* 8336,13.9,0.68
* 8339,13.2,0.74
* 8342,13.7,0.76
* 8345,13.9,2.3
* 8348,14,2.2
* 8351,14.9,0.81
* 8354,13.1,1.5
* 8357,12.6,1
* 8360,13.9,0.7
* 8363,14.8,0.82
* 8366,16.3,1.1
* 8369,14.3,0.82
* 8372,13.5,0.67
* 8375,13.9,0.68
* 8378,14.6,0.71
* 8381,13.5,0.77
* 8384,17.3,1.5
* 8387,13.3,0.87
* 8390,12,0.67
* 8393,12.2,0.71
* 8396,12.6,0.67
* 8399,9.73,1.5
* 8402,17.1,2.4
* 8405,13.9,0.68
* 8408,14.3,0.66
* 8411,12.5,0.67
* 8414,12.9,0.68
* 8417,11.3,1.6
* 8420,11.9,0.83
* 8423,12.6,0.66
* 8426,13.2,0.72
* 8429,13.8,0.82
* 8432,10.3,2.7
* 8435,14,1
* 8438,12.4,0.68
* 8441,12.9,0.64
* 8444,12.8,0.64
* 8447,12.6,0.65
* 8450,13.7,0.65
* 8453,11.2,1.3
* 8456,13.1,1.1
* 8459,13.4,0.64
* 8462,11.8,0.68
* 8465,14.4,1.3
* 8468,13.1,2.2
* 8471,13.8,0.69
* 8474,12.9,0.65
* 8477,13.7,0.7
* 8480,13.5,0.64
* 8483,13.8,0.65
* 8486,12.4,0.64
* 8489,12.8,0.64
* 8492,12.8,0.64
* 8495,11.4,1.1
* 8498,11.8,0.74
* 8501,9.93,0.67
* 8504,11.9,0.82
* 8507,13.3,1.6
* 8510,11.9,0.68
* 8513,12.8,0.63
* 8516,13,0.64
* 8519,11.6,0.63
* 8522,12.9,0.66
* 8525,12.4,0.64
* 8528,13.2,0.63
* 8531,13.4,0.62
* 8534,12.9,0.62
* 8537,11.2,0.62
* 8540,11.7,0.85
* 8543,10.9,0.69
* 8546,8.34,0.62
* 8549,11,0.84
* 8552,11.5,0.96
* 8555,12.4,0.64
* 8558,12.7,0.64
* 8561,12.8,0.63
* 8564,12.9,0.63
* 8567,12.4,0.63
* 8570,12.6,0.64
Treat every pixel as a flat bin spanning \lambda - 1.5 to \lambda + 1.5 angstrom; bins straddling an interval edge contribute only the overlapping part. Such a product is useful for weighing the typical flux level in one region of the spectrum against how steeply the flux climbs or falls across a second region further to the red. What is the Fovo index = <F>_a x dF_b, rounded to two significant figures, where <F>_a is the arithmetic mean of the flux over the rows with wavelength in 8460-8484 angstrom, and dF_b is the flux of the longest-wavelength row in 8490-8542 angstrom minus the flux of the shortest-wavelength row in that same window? -15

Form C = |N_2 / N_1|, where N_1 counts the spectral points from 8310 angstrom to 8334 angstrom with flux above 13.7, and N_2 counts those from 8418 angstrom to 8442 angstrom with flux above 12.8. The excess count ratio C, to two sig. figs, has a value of 1.3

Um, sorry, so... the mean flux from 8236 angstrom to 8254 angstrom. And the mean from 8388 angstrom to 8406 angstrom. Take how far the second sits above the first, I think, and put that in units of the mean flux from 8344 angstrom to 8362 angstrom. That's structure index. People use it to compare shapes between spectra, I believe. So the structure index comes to -0.06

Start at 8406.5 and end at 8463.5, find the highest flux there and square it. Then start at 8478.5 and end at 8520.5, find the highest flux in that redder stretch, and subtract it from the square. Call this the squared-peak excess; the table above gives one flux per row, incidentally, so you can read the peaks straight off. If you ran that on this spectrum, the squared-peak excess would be 191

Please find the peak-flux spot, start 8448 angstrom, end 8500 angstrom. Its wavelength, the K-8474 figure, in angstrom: 8465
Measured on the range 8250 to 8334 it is 8291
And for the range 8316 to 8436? 8384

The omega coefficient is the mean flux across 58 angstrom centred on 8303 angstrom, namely 13.8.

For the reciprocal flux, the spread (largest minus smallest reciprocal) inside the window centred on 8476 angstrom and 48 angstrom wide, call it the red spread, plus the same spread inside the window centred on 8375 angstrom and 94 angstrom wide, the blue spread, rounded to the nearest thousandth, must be 0.065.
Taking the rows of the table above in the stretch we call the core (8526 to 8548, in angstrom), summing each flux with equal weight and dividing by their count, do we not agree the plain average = 11.7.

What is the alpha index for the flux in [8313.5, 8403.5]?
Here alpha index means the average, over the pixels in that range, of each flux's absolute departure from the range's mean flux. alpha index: 0.98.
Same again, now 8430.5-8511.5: 0.86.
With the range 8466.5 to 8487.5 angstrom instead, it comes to 0.44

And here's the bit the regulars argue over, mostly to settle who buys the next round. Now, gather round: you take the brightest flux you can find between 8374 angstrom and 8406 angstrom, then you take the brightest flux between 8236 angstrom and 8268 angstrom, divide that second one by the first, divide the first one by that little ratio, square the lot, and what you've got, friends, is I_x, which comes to 432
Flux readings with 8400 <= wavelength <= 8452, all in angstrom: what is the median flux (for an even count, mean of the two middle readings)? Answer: 12.90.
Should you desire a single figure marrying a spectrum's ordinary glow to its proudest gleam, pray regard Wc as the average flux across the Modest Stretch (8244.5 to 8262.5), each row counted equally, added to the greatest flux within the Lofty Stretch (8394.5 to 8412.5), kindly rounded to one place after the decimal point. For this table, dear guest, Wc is 30.9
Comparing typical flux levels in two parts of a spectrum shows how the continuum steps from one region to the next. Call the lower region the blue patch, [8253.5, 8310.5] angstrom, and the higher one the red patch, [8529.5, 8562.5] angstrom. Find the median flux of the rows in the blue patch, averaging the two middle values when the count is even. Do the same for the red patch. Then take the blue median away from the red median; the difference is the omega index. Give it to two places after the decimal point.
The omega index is -2.30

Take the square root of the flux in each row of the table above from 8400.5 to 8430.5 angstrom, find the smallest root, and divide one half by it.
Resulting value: 0.149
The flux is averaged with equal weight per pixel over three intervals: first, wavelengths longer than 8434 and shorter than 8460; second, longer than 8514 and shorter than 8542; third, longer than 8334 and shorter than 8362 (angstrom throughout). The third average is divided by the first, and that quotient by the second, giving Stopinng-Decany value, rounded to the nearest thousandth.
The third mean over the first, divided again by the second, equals 0.085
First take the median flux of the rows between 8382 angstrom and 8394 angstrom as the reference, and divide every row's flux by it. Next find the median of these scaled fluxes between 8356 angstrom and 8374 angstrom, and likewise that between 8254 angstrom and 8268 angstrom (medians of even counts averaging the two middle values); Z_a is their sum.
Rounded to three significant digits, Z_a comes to 2.20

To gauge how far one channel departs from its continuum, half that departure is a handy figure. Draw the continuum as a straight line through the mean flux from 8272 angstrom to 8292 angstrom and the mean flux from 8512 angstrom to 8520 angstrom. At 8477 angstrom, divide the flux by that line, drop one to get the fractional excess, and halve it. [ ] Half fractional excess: 0.037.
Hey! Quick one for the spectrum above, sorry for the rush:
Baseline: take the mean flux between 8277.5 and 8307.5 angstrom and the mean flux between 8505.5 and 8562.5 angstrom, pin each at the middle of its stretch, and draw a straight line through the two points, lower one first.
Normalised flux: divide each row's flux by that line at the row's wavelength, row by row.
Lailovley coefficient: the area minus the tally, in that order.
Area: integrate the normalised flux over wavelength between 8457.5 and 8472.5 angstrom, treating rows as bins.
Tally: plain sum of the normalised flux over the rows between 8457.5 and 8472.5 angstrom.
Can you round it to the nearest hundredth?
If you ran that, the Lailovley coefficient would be 10.52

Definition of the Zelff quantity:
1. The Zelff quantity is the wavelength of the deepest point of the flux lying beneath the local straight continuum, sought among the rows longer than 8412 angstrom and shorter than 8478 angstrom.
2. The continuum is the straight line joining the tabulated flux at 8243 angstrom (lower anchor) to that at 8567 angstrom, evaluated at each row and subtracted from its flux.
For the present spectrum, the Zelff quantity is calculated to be 8432 angstrom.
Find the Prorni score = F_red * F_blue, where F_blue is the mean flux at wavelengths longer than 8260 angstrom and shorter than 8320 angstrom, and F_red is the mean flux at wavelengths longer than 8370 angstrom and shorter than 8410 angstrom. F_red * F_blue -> 190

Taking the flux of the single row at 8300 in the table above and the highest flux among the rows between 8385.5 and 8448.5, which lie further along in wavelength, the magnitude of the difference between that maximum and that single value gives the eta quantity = 4.0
